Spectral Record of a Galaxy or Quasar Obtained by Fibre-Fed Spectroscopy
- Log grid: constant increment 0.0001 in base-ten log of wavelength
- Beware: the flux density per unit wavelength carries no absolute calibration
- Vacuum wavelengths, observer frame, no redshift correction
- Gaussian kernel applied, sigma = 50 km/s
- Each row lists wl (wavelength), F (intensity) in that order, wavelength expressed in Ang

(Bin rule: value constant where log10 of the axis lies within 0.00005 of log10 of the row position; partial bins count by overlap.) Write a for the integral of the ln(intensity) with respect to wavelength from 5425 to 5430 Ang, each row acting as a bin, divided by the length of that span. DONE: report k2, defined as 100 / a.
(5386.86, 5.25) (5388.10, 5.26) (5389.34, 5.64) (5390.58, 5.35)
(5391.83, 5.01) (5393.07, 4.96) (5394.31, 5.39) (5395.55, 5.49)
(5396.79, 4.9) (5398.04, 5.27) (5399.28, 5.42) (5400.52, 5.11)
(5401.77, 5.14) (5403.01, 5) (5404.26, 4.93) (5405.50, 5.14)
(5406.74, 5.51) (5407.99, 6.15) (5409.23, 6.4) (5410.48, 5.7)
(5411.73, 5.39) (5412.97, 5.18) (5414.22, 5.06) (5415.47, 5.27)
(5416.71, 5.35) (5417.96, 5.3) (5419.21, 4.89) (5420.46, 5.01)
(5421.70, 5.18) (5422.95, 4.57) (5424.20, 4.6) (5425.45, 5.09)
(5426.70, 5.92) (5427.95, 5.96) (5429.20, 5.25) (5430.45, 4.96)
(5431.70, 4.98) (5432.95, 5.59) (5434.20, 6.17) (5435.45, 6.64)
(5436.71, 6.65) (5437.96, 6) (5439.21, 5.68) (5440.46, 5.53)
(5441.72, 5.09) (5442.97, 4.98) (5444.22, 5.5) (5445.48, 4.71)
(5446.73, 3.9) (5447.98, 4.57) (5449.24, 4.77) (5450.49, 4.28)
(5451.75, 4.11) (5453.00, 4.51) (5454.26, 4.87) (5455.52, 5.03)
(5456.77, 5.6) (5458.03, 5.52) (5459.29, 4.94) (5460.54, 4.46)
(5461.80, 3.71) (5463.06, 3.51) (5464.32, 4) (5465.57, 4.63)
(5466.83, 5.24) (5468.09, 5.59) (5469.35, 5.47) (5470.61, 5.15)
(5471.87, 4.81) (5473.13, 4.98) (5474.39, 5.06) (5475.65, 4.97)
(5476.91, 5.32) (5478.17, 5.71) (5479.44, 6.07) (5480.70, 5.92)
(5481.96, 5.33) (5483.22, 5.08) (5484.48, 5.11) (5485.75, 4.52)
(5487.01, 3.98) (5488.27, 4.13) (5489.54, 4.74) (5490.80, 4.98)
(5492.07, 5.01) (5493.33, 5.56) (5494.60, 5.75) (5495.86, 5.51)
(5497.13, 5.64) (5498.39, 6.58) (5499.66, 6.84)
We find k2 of 58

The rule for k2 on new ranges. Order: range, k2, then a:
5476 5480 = 58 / 1.73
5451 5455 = 67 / 1.50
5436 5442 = 57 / 1.76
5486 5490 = 69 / 1.45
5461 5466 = 73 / 1.37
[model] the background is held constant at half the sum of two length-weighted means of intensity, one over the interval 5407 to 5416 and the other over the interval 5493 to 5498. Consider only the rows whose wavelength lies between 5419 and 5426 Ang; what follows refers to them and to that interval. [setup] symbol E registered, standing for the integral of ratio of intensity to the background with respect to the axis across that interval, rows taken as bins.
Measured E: 6.08 Ang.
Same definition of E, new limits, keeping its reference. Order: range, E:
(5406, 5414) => 8.07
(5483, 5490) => 5.67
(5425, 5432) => 6.70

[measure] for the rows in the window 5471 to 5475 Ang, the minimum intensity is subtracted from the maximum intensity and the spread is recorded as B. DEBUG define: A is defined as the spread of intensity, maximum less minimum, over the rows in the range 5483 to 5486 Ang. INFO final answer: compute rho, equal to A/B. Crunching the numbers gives 2.4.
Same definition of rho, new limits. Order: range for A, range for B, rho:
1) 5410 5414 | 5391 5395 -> 1.2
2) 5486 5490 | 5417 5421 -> 1.9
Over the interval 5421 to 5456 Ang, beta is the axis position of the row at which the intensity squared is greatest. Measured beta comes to 5436.71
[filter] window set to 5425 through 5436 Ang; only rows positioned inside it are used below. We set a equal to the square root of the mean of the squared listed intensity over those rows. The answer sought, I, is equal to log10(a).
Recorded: 0.75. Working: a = 5.65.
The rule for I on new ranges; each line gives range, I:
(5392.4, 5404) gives 0.72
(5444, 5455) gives 0.66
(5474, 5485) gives 0.73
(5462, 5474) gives 0.69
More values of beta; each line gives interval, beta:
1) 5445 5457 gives 5456.77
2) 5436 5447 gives 5436.71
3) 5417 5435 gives 5434.20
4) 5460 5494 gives 5479.44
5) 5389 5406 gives 5389.34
